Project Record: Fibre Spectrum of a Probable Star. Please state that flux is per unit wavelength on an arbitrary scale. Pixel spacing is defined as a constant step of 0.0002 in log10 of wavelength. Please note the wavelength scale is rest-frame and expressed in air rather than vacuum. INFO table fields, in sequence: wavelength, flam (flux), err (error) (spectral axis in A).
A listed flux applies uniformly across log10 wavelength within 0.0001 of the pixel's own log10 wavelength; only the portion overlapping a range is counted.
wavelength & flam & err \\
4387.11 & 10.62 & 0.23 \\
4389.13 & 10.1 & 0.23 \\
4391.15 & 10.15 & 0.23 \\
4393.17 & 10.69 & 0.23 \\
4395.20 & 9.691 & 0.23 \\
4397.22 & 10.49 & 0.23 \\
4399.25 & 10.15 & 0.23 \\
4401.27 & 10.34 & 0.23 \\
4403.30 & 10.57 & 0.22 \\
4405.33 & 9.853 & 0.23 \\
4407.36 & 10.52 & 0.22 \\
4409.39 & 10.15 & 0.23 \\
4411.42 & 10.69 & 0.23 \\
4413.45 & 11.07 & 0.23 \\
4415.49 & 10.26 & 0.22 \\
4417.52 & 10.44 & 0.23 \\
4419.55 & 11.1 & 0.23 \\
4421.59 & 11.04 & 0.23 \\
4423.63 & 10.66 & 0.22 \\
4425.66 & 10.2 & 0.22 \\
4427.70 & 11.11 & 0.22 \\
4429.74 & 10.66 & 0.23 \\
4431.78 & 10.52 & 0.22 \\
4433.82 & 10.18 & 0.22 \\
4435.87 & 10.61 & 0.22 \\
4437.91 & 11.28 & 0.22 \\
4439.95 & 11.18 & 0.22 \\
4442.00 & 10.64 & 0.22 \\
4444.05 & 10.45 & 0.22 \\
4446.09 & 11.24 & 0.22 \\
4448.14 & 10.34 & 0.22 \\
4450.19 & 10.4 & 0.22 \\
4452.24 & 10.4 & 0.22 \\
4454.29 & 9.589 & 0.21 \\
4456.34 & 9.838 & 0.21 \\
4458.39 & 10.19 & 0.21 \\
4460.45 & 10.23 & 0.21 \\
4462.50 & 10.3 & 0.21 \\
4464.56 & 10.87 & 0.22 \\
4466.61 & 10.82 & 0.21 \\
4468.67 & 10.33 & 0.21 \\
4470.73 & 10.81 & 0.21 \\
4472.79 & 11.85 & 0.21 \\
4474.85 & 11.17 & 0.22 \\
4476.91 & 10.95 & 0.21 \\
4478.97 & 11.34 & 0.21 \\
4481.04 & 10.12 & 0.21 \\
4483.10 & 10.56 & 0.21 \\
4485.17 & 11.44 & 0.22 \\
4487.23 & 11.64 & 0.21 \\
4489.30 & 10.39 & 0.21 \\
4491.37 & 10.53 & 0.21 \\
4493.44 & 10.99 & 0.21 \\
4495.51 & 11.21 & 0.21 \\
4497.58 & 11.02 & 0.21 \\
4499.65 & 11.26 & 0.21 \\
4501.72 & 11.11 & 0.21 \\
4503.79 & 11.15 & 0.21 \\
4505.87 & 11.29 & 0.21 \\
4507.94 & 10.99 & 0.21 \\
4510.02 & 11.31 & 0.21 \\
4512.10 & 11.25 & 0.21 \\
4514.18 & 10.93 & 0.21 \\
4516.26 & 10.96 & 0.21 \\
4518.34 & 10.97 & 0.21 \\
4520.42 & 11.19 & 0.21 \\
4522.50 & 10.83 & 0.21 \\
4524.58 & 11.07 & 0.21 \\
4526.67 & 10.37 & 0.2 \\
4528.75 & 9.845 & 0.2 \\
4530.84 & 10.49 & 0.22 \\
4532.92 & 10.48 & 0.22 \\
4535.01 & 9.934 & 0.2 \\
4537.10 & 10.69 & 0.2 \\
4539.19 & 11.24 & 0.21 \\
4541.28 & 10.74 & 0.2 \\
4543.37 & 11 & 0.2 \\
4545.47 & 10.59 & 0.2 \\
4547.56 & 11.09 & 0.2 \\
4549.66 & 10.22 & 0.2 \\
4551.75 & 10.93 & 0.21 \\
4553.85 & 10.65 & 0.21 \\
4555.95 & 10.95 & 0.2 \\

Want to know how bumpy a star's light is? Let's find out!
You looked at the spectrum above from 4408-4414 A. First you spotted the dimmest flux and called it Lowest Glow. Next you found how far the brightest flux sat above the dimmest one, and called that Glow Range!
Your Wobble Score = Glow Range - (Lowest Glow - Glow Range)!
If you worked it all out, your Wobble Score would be -8.3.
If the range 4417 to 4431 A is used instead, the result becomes -8.4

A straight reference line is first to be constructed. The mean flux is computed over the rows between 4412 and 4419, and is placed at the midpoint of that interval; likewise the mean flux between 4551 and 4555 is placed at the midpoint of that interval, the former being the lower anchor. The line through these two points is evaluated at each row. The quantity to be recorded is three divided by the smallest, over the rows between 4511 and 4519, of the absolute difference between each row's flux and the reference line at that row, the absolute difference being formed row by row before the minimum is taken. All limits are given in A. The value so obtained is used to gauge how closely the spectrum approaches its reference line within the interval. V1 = 15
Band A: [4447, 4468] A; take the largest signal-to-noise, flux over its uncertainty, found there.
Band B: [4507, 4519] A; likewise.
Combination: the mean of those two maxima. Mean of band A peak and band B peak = 52.7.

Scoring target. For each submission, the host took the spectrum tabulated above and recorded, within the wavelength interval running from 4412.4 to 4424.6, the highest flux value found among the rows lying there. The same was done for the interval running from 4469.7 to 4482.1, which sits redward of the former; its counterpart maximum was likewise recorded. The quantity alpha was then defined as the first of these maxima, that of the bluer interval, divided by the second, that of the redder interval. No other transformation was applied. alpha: 0.94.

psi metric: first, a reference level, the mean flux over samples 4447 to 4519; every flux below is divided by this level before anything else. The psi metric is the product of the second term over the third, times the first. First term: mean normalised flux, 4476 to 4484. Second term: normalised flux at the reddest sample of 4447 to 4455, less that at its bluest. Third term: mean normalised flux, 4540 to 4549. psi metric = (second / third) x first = -0.07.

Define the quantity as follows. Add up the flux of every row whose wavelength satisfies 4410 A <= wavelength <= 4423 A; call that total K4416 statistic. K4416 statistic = 65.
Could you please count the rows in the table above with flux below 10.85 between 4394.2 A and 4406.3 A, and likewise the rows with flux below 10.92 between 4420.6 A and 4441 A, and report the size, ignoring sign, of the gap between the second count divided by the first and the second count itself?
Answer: 5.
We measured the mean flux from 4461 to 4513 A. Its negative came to -11.0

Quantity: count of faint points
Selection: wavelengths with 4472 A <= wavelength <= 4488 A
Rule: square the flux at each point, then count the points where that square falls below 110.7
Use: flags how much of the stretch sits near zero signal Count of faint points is 1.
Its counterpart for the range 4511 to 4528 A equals 1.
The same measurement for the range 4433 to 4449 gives 3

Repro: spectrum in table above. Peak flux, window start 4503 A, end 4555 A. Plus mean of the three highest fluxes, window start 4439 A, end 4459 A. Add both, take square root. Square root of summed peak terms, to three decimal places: 4.725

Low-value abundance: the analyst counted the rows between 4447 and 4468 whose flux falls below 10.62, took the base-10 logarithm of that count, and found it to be 0.90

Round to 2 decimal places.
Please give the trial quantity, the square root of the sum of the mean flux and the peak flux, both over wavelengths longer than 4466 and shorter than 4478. 4.78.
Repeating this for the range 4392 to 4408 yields 4.58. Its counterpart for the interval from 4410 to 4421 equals 4.67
